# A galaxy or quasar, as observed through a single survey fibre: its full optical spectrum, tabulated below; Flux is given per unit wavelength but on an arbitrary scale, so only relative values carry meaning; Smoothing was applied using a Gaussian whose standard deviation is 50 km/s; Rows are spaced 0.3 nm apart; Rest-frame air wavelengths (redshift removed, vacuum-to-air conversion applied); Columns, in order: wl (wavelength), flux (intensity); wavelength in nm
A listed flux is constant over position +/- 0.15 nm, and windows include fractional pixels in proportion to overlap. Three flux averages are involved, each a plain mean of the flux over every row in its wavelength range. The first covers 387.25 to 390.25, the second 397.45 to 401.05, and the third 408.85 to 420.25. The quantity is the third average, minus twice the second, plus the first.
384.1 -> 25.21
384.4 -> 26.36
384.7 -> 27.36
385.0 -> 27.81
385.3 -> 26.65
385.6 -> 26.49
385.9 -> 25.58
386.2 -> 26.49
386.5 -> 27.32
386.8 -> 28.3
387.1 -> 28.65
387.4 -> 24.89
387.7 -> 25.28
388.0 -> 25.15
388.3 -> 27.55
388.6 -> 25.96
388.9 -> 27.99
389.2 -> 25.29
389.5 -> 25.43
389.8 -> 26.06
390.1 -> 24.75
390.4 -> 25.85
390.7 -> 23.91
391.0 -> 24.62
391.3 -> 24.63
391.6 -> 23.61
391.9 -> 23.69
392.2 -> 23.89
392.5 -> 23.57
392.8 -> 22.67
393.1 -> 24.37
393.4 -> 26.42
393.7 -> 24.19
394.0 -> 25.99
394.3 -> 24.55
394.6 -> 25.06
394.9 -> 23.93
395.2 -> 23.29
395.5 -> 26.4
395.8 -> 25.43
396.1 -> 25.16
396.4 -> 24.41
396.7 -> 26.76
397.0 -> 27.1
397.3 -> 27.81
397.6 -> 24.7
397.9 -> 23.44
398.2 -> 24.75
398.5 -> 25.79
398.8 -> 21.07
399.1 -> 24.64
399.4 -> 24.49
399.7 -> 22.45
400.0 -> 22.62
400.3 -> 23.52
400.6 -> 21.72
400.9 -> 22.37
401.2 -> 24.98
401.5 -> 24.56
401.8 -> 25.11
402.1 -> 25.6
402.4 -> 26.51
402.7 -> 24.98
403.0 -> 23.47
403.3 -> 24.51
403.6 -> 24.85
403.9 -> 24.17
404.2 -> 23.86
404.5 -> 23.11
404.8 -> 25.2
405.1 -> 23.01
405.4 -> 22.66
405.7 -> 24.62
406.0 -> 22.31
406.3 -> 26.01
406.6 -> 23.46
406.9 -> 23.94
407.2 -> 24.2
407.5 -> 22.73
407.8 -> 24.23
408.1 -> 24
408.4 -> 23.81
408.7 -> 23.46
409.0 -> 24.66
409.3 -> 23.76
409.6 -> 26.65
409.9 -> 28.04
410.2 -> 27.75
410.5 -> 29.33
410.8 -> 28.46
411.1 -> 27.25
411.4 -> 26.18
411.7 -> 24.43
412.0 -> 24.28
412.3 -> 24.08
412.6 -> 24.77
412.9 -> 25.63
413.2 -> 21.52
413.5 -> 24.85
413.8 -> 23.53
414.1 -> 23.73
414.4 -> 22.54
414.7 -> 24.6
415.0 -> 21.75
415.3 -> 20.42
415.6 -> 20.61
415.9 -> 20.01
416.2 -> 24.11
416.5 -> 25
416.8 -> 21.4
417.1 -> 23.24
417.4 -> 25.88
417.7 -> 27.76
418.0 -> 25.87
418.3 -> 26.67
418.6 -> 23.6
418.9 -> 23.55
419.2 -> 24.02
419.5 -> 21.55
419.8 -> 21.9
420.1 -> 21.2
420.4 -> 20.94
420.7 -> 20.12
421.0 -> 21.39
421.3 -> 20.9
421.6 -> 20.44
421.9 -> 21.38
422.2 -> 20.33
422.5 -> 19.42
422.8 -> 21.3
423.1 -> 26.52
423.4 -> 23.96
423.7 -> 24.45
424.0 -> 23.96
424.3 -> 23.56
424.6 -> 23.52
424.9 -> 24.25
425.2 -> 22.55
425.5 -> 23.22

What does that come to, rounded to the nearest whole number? 3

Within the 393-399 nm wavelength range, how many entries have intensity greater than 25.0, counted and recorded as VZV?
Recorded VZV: 10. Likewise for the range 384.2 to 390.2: 18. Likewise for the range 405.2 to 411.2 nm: 7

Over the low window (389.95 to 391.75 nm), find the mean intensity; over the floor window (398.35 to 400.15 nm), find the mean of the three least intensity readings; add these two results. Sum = 46.6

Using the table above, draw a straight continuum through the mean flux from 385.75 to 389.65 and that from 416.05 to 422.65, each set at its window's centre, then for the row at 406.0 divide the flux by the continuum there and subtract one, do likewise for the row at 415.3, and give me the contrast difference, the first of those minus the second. 0.038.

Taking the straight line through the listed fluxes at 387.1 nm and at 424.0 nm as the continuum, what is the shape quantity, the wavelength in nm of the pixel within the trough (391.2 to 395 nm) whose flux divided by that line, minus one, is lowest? 392.8 nm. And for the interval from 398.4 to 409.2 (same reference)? 398.8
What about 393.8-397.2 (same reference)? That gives 395.2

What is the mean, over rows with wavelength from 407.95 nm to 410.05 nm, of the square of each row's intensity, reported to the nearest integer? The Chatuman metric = 623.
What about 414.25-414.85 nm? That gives 557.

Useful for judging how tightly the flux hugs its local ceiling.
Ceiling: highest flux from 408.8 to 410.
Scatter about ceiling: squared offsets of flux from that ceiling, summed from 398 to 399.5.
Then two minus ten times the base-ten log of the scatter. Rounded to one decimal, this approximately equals -17.5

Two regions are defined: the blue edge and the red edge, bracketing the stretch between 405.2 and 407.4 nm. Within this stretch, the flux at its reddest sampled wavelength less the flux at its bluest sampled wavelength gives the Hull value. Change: 1.5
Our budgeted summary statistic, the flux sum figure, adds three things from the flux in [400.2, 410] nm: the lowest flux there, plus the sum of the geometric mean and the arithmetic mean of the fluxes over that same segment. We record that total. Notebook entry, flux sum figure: 70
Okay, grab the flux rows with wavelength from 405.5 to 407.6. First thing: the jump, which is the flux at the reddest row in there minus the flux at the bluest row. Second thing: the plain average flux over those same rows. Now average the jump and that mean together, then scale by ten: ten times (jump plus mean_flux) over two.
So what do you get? 110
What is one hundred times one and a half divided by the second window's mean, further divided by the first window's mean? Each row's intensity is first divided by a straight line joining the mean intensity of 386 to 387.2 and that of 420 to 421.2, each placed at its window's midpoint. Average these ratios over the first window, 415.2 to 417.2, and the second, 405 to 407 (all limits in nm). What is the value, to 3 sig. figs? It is 148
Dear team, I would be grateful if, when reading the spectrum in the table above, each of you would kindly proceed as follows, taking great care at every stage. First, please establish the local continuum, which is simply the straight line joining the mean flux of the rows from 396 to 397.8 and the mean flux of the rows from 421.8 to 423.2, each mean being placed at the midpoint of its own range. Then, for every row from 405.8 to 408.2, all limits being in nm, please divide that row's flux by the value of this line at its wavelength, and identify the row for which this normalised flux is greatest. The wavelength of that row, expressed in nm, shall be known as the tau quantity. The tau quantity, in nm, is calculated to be 406.3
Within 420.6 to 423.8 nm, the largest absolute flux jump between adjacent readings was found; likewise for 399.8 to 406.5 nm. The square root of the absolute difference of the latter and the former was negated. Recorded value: -1.2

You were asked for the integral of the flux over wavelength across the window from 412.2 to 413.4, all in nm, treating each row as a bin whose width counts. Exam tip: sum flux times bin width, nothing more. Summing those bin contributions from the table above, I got 28.8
